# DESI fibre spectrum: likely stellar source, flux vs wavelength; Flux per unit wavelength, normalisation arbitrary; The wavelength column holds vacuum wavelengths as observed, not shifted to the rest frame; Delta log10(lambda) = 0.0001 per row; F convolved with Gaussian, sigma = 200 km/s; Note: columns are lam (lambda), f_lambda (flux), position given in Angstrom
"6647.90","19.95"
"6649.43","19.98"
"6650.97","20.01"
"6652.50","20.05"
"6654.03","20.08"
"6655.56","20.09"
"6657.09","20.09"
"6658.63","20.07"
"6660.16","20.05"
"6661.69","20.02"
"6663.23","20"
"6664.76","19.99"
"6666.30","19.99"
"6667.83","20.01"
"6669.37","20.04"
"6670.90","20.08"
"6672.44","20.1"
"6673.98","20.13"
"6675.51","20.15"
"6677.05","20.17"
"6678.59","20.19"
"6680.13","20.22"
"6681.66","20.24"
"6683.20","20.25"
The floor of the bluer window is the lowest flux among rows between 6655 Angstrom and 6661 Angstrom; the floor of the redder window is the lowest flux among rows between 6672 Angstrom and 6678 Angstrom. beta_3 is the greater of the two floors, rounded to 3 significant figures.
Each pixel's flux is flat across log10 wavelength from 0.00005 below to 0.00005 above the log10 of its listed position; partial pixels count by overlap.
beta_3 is 20.1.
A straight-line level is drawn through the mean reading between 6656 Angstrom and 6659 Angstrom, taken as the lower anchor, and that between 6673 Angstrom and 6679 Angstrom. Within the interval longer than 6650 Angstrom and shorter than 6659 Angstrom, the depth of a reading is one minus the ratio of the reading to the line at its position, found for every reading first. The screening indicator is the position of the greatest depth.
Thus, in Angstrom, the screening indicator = 6650.97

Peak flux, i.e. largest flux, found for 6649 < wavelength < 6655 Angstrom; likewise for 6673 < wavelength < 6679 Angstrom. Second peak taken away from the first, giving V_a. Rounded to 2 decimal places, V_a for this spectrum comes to -0.11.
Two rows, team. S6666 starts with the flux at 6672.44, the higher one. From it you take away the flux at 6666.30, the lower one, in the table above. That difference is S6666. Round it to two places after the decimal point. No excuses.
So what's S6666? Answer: 0.11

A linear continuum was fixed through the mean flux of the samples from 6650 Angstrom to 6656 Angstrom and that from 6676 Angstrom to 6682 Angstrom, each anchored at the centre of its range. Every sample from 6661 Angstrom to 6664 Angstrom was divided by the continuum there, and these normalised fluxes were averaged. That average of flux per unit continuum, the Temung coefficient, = 0.995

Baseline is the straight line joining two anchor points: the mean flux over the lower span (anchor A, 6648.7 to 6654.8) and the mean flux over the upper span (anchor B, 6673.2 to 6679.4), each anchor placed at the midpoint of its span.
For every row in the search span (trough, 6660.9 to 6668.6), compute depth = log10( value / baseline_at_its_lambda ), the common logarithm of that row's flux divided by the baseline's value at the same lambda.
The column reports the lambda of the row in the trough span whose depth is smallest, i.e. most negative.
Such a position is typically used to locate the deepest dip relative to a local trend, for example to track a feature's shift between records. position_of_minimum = 6666.30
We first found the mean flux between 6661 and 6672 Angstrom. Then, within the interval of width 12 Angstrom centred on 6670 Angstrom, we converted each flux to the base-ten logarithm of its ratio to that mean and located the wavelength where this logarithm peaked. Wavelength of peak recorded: 6675.51 Angstrom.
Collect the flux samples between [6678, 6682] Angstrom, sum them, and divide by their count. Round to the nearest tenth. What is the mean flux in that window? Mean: 20.2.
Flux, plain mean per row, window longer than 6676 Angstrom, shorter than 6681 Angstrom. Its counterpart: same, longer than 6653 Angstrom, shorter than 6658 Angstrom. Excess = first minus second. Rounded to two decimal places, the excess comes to 0.11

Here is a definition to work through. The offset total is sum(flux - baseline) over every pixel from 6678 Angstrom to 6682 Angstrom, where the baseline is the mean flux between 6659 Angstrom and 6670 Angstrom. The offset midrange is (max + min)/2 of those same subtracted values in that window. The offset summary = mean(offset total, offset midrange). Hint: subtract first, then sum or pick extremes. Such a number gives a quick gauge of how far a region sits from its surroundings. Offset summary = 0.40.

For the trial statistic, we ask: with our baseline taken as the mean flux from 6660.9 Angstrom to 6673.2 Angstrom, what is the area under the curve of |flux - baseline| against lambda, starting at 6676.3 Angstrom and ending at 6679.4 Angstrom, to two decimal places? 0.47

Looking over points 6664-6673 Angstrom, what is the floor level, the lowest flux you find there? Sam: 19.99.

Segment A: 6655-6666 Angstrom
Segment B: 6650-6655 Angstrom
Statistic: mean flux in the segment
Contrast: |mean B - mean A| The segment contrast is 0.00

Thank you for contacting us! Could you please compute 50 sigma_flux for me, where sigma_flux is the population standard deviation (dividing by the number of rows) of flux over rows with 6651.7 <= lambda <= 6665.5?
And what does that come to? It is 1.79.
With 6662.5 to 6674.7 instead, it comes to 2.55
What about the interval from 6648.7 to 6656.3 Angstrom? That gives 2.08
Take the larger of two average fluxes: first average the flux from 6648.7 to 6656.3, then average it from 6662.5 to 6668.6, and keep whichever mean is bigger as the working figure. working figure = 20.0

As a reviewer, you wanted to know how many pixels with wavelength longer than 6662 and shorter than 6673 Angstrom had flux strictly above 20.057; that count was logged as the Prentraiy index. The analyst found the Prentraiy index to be 2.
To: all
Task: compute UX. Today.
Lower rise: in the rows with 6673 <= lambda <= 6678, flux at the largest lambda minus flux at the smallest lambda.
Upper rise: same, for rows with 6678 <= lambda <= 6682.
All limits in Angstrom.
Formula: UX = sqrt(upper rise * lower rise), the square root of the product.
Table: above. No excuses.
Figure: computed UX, 0.045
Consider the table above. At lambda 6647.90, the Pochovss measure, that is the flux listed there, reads 19.95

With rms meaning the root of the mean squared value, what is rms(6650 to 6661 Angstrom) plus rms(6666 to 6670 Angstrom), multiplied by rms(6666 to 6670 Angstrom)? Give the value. 802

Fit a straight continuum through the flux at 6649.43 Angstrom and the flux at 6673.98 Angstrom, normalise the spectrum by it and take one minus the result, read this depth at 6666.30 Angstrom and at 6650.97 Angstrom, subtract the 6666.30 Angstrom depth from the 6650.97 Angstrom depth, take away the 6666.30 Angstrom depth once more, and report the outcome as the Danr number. -0.010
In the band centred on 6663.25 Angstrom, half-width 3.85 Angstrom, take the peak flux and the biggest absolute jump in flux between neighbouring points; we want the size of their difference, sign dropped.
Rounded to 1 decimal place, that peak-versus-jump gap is 20.0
